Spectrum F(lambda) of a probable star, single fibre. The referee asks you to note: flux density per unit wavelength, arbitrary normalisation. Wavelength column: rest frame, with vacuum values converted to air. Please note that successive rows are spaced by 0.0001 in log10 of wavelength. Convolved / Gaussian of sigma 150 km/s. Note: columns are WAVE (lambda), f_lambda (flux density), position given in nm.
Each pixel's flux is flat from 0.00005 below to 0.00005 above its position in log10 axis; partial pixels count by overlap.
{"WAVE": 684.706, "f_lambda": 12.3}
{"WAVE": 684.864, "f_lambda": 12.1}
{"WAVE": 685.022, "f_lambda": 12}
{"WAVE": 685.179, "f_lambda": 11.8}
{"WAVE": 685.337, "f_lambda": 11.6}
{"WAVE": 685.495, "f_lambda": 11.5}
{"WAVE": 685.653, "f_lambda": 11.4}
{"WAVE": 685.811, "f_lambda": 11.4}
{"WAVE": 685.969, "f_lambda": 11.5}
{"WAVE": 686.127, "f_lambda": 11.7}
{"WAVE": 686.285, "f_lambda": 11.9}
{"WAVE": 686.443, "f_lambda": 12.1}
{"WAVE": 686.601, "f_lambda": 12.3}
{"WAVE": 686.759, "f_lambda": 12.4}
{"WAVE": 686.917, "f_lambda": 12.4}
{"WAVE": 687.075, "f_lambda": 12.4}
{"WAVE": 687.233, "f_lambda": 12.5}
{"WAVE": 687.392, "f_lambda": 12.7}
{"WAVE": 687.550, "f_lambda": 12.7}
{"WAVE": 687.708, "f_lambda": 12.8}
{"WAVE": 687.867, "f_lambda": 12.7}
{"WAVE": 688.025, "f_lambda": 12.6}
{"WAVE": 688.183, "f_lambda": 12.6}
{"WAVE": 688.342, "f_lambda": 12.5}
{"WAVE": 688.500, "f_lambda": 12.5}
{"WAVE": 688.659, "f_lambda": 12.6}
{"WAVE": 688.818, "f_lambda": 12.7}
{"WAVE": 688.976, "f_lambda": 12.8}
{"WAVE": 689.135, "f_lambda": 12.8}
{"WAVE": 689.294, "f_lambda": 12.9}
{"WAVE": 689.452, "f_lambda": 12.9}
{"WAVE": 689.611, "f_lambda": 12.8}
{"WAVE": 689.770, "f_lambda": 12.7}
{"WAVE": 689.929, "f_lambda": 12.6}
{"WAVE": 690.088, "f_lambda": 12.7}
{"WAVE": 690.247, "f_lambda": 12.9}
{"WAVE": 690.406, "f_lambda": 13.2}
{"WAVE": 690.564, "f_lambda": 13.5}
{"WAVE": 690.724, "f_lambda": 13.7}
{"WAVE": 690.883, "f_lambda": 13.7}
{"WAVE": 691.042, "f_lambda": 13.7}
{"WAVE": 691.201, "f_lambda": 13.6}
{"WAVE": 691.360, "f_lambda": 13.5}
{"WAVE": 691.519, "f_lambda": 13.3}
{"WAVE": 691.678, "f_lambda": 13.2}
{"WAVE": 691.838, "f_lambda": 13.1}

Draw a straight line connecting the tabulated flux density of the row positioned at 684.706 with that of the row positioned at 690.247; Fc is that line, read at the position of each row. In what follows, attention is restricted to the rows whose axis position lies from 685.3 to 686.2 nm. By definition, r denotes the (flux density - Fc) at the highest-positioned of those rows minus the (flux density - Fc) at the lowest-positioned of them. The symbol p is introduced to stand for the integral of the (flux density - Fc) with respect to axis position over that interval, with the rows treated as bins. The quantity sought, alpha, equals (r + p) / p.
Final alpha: 1.0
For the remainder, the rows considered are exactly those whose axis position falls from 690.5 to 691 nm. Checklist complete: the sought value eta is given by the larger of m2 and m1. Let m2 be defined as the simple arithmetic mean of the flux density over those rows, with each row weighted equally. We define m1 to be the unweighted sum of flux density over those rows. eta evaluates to 40.9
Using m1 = 40.9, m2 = 13.6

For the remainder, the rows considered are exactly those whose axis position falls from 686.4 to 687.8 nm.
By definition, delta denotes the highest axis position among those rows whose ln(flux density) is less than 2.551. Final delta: 687.708 nm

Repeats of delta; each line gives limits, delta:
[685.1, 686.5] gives 686.443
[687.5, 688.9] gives 688.818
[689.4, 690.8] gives 690.088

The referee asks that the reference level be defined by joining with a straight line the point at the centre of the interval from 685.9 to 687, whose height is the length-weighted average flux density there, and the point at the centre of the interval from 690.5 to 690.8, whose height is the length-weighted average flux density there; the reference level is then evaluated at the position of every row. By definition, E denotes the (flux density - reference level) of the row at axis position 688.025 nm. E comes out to -0.02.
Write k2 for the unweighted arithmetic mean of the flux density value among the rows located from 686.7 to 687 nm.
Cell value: 12.4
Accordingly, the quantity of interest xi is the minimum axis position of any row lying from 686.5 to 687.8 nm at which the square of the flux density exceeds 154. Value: 687.233 nm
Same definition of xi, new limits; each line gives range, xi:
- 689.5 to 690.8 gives 689.611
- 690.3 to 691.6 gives 690.406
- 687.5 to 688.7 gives 687.550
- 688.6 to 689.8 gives 688.659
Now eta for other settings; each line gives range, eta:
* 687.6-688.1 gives 38.1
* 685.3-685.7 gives 34.5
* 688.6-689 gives 38.1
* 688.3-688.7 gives 37.6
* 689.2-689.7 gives 38.6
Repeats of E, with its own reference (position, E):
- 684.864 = 0.61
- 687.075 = 0.12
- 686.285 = -0.10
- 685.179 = 0.20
